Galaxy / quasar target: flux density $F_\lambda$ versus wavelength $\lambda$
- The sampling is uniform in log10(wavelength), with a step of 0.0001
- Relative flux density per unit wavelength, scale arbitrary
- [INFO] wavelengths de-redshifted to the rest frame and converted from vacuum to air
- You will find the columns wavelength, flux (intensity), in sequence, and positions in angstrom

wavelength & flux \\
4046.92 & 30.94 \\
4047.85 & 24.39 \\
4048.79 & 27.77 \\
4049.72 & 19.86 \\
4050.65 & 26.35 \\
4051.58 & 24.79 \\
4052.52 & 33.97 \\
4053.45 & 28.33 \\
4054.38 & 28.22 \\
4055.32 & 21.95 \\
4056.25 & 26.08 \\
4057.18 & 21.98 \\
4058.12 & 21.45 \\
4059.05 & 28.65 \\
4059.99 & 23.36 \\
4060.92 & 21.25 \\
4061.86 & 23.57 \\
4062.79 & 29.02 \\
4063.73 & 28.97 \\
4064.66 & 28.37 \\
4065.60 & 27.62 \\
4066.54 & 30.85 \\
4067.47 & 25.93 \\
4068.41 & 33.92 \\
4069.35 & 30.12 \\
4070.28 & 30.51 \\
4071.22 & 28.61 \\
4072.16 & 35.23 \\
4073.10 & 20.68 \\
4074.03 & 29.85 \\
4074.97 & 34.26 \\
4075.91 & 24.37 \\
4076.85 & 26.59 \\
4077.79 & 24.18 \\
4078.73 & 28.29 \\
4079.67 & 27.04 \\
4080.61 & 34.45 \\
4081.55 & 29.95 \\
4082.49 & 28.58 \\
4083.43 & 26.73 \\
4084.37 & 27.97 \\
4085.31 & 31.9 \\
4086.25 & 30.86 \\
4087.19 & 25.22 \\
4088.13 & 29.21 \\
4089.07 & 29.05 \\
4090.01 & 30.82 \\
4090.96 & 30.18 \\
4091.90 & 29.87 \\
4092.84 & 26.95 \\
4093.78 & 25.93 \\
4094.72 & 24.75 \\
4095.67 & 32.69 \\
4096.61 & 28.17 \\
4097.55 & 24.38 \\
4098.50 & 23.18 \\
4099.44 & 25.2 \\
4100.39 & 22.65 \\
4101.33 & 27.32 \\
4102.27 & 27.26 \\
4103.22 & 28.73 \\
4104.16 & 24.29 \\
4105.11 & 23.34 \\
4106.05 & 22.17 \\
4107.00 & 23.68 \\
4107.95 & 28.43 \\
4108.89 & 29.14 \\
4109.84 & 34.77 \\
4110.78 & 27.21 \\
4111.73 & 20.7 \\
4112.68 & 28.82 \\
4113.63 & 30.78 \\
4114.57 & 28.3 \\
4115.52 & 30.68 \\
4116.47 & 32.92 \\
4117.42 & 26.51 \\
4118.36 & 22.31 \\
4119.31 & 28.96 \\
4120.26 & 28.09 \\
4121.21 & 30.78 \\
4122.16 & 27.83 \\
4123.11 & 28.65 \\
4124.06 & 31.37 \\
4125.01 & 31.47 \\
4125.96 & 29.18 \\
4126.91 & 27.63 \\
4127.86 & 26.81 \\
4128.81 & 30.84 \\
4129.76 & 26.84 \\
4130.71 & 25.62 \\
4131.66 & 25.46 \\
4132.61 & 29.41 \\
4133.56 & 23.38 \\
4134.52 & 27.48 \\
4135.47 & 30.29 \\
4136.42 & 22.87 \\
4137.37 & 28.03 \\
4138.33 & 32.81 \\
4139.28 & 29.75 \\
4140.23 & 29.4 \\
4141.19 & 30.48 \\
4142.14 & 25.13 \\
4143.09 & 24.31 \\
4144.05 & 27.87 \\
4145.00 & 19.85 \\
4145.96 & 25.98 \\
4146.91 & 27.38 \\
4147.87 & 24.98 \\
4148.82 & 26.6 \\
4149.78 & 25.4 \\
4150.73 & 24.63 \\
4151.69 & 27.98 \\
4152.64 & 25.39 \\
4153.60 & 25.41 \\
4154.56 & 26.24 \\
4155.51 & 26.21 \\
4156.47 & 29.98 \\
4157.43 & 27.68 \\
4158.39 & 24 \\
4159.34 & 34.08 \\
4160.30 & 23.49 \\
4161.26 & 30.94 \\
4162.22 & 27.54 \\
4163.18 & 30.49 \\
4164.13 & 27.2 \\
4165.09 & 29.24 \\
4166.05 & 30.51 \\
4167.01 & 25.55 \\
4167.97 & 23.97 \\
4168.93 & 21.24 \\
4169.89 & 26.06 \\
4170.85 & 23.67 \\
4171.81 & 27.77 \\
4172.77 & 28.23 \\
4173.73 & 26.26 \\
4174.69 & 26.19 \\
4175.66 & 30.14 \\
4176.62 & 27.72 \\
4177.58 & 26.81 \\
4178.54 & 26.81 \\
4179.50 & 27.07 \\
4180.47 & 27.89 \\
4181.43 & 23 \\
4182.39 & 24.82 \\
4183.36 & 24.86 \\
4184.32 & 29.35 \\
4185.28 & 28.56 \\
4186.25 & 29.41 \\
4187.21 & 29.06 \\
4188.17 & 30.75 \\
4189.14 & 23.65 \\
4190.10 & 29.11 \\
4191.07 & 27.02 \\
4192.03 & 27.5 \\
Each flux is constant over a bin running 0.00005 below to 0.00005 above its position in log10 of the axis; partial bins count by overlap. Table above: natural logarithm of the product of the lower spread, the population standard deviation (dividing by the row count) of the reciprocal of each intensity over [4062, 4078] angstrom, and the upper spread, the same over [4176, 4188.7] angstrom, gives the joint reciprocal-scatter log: -11.2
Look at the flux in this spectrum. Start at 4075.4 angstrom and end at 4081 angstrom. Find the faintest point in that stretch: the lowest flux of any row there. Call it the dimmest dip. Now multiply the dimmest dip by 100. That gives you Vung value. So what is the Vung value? 2418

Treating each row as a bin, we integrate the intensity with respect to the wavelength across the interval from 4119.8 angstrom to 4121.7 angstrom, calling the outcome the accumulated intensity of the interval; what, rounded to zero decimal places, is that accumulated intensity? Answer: 56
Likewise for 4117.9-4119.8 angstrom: 49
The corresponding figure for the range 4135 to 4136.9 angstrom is 51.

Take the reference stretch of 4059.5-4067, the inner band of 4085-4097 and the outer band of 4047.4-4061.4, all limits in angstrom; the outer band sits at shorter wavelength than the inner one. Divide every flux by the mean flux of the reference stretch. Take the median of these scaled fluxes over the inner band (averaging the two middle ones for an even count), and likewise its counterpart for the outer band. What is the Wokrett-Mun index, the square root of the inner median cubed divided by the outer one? 1.19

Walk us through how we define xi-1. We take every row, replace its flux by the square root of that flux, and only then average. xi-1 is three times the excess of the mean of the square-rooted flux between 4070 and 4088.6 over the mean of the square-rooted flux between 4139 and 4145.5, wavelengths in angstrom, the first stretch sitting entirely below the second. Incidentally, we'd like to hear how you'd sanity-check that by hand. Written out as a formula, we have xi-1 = 0.6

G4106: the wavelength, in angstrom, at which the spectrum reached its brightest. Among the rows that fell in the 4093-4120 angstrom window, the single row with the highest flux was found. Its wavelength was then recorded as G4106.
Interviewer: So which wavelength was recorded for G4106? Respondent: 4109.84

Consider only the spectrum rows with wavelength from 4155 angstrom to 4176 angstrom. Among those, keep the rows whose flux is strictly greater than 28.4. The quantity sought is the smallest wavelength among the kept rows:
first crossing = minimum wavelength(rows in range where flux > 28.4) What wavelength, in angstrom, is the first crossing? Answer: 4156.47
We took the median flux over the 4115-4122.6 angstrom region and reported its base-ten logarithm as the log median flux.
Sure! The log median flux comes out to 1.46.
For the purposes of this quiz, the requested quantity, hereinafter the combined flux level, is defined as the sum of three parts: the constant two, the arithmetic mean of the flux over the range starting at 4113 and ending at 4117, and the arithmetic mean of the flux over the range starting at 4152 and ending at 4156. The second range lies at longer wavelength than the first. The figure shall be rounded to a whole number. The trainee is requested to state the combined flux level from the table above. 58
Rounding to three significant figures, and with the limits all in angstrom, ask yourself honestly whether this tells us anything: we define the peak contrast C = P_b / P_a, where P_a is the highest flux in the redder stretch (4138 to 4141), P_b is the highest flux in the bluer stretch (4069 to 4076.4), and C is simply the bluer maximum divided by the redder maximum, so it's 1.07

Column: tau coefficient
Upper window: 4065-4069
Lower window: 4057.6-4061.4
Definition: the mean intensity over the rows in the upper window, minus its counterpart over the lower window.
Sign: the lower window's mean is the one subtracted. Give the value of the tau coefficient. 5.9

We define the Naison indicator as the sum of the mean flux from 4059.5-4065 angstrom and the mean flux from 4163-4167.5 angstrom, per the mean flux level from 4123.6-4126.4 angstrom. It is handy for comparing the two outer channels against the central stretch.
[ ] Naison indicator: 1.77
